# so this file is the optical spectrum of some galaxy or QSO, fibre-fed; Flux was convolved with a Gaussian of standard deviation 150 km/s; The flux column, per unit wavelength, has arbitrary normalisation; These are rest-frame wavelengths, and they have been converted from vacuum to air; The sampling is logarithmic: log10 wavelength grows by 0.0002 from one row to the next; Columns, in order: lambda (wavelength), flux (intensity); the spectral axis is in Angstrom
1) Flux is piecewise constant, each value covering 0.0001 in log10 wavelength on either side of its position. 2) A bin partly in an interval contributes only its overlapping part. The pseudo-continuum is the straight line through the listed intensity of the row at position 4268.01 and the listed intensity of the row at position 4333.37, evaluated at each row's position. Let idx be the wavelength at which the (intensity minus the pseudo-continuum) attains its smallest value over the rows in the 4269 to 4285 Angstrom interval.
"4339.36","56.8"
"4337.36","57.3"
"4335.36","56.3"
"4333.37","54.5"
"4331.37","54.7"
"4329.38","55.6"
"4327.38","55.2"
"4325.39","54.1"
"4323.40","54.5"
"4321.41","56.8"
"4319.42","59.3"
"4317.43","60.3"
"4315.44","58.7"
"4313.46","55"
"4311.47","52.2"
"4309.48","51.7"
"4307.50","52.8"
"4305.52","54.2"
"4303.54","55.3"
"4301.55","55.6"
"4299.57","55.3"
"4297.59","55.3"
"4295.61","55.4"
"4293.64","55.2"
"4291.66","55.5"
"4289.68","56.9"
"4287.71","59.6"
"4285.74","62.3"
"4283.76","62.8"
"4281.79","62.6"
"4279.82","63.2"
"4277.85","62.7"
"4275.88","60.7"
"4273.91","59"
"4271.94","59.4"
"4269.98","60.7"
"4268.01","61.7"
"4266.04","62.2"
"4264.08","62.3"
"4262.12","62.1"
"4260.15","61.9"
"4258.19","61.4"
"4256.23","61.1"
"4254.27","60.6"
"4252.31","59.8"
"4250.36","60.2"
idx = 4273.91 Angstrom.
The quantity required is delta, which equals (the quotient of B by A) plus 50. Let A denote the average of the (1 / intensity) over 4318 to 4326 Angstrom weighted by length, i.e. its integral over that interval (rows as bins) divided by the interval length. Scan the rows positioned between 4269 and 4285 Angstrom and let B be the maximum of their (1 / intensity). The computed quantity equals 51.0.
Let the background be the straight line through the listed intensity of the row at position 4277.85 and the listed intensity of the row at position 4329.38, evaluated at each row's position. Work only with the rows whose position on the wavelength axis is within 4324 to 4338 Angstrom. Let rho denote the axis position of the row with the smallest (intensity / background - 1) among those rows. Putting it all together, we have 4325.39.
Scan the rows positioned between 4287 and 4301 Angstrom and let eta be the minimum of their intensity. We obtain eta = 55.2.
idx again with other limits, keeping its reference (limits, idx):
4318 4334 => 4325.39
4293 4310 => 4309.48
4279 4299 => 4293.64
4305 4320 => 4309.48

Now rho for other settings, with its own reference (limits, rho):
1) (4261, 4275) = 4273.91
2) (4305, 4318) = 4309.48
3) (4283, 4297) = 4293.64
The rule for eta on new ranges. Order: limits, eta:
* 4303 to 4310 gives 51.7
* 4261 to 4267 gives 62.1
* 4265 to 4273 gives 59.4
